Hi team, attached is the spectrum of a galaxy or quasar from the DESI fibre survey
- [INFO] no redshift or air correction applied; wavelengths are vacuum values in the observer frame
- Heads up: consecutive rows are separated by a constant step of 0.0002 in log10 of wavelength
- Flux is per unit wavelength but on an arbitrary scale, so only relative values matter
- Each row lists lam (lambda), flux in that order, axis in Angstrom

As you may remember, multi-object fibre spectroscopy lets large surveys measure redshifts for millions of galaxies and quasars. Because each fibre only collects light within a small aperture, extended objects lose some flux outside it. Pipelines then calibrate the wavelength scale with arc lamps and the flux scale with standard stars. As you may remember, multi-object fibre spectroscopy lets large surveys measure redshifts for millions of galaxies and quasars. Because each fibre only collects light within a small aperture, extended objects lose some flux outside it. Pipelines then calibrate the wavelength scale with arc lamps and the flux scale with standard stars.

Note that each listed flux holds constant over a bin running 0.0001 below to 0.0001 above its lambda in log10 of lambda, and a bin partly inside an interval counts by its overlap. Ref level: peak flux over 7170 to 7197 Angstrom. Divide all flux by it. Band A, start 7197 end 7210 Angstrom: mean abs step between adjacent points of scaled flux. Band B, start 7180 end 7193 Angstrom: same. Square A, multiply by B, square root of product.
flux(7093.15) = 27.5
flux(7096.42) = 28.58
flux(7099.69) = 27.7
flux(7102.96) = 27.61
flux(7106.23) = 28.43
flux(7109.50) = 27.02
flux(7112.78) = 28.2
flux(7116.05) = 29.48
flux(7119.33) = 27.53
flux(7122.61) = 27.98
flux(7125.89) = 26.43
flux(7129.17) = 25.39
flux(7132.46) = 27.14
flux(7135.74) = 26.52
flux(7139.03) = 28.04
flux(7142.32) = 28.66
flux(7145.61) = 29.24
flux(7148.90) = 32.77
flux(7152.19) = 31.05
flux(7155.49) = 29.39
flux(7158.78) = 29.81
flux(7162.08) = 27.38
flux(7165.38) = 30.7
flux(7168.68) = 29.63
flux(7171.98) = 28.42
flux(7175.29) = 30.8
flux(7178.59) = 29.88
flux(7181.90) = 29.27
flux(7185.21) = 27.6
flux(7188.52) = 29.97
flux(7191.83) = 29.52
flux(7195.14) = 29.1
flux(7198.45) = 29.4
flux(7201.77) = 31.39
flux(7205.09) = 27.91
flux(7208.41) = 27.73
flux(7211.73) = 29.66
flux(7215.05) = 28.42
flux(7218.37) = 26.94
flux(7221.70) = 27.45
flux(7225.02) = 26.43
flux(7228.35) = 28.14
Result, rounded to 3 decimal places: 0.013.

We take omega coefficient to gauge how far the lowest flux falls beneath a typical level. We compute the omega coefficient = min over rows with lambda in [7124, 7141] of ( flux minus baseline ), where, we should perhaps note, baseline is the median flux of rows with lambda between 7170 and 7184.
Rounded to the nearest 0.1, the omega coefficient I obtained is -4.2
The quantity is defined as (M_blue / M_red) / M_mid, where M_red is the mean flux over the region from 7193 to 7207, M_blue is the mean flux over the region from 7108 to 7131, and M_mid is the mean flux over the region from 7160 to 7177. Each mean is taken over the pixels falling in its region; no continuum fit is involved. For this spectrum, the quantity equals 0.032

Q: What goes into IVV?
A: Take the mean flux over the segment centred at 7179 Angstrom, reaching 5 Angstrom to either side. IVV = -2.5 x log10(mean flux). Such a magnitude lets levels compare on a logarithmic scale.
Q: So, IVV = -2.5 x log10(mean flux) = -3.69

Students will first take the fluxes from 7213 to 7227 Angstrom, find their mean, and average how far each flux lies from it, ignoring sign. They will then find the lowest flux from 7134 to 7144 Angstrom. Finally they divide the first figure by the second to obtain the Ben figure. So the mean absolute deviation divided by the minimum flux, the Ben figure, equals 0.024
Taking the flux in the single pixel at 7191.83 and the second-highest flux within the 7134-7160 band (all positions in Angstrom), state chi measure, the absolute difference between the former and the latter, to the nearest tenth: 1.5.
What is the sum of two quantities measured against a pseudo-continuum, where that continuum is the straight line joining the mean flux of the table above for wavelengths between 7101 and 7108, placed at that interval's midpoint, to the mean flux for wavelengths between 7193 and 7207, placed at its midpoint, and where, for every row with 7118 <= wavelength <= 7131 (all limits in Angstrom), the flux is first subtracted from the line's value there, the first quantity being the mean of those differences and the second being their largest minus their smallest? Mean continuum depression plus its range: 4.17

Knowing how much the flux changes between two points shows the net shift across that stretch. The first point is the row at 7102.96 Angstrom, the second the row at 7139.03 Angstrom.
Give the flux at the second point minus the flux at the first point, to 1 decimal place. 0.4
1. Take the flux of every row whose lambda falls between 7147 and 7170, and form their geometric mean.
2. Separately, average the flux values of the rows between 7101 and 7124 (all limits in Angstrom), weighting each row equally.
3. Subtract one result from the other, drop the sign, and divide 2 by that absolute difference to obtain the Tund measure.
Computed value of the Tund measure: 1.0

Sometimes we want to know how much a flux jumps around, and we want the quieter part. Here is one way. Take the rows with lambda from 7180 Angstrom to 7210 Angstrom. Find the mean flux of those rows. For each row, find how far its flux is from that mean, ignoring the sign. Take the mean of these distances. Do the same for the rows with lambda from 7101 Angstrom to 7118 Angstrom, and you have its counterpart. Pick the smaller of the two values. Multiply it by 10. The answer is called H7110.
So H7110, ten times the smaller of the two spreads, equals 6.7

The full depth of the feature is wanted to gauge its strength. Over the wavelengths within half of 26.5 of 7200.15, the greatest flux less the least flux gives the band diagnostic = 3.7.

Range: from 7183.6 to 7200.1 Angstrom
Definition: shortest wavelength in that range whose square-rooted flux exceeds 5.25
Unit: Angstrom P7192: 7185.21 Angstrom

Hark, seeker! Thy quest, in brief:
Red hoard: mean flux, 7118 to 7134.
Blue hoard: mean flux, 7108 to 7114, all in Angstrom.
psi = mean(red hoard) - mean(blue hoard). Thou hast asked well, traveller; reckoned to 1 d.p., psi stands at -0.7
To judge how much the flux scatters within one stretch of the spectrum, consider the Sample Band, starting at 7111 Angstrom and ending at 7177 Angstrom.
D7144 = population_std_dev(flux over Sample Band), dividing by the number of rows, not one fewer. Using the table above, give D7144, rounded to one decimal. 1.8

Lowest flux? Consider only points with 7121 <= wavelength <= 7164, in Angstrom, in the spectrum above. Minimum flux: 25.39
